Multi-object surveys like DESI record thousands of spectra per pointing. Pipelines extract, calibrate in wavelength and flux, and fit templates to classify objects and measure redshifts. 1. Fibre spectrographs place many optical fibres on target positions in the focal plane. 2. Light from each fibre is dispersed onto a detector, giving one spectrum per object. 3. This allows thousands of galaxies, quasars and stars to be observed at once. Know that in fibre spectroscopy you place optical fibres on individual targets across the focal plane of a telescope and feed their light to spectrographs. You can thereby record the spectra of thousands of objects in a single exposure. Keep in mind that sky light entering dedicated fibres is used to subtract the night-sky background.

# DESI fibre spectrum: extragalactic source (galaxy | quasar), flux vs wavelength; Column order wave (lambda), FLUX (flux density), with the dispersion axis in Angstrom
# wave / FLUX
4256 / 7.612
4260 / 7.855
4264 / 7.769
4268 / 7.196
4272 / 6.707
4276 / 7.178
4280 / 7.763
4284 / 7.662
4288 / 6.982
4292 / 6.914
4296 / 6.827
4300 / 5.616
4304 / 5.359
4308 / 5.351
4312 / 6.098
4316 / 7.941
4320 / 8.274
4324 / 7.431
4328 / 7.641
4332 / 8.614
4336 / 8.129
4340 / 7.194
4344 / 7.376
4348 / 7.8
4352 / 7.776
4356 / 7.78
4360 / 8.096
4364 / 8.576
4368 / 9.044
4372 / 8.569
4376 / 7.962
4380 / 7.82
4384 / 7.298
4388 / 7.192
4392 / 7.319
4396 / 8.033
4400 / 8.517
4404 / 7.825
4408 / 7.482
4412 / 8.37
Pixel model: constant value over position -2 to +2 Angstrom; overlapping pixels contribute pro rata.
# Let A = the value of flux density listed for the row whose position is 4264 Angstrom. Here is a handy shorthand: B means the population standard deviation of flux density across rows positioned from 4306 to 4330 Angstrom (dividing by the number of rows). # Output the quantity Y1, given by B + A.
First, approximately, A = 7.769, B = 1.04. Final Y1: 8.8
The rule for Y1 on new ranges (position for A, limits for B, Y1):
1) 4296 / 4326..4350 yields 7.3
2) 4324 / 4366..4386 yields 8.0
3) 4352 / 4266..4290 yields 8.1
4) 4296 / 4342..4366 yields 7.2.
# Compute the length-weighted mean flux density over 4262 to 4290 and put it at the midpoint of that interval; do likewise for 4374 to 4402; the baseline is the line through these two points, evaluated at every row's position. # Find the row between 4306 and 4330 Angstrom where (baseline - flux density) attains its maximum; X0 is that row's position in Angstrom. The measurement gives 4308 Angstrom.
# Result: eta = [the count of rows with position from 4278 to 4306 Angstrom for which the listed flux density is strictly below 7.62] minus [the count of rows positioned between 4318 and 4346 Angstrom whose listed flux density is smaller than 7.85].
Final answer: 1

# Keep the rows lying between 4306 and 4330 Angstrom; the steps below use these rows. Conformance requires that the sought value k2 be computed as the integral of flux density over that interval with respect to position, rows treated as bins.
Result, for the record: 171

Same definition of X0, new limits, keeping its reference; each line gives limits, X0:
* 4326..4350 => 4340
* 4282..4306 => 4304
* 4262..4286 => 4272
